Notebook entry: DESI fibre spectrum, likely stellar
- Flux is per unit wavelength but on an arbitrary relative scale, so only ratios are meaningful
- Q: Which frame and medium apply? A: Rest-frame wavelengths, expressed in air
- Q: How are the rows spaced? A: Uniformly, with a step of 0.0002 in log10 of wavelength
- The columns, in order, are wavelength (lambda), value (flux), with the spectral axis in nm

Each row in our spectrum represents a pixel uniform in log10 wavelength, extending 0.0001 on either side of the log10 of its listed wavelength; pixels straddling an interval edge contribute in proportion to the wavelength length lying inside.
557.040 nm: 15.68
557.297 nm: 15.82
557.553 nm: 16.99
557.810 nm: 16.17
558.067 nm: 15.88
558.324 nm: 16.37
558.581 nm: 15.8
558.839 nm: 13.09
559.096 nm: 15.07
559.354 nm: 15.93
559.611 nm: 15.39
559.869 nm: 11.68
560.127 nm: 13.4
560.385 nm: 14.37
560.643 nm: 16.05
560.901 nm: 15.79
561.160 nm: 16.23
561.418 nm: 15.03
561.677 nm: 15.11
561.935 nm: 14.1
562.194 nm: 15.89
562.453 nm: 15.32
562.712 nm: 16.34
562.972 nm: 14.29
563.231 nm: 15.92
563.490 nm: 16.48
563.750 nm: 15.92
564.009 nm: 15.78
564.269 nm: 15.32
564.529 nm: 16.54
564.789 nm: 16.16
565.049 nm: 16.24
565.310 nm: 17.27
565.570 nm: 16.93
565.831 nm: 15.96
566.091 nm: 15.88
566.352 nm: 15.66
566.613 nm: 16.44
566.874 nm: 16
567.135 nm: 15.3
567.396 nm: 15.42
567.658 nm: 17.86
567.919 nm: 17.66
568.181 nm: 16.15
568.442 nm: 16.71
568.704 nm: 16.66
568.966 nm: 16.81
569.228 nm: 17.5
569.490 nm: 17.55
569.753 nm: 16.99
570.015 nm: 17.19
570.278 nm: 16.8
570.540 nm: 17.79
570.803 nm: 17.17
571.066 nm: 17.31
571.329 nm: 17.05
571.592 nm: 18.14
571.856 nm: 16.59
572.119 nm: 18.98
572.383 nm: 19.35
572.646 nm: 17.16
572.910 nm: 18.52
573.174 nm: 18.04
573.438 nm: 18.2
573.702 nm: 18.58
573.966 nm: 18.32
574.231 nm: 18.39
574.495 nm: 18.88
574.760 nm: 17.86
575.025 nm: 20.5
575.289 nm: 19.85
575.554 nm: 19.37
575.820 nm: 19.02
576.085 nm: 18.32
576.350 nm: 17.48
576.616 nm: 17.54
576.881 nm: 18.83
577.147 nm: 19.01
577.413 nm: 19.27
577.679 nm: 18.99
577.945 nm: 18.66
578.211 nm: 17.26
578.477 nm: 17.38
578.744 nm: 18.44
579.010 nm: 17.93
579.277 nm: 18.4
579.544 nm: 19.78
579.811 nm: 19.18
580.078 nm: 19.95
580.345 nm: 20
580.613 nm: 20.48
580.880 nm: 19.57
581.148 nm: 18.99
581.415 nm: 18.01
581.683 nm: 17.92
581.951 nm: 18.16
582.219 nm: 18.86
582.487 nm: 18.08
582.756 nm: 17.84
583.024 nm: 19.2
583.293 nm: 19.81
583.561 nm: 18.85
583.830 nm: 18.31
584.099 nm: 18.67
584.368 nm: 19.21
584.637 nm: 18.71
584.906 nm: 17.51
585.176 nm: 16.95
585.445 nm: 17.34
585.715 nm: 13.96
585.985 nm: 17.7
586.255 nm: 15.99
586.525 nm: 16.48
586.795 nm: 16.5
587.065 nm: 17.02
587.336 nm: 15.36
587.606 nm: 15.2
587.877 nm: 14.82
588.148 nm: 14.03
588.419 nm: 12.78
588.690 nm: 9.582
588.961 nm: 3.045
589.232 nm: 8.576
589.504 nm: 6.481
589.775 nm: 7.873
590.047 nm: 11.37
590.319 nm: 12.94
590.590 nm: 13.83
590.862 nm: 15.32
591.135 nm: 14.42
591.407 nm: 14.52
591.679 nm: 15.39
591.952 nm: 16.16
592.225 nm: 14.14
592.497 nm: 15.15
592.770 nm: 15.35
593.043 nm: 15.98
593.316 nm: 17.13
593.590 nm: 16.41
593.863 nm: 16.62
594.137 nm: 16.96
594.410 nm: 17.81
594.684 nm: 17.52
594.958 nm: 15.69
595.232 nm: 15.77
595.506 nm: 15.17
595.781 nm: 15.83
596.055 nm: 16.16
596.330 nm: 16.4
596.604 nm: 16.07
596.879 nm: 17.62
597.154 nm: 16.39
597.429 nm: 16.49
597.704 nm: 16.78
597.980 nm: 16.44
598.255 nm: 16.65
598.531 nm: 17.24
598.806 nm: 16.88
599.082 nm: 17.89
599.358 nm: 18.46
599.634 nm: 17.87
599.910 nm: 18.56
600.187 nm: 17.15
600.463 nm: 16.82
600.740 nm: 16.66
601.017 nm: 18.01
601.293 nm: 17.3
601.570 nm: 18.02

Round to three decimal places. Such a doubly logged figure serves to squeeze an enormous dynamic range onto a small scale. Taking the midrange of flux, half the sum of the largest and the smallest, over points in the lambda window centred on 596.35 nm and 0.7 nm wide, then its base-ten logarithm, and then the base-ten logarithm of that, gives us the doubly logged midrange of 0.083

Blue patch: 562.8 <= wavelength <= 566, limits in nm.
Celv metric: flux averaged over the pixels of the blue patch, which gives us 16.1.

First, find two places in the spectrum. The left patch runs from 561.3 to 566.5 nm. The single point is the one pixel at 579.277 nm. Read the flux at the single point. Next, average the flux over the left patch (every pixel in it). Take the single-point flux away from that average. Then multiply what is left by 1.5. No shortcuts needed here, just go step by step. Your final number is -3.9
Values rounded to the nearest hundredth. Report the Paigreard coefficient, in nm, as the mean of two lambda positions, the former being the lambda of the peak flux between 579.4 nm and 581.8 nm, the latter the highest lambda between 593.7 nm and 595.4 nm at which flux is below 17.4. 587.92 nm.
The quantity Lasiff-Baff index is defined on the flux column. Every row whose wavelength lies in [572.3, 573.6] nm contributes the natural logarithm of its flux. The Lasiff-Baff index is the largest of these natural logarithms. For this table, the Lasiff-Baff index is 2.96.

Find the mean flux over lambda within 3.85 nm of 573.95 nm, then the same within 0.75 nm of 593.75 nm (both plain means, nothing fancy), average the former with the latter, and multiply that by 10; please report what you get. 176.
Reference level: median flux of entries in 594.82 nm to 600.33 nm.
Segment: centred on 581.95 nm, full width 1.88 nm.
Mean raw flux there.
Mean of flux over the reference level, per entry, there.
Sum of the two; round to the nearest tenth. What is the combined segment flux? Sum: 19.4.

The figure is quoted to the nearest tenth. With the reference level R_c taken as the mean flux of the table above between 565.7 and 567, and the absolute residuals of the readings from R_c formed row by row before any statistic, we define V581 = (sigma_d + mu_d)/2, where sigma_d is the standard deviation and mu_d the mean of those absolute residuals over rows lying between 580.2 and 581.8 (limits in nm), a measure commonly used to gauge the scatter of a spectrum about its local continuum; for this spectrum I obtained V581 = 2.1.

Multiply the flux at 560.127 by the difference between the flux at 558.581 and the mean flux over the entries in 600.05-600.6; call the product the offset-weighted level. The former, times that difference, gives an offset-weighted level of -16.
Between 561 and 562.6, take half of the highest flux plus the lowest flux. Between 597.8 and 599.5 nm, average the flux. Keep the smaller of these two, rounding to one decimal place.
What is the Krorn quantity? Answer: 15.2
